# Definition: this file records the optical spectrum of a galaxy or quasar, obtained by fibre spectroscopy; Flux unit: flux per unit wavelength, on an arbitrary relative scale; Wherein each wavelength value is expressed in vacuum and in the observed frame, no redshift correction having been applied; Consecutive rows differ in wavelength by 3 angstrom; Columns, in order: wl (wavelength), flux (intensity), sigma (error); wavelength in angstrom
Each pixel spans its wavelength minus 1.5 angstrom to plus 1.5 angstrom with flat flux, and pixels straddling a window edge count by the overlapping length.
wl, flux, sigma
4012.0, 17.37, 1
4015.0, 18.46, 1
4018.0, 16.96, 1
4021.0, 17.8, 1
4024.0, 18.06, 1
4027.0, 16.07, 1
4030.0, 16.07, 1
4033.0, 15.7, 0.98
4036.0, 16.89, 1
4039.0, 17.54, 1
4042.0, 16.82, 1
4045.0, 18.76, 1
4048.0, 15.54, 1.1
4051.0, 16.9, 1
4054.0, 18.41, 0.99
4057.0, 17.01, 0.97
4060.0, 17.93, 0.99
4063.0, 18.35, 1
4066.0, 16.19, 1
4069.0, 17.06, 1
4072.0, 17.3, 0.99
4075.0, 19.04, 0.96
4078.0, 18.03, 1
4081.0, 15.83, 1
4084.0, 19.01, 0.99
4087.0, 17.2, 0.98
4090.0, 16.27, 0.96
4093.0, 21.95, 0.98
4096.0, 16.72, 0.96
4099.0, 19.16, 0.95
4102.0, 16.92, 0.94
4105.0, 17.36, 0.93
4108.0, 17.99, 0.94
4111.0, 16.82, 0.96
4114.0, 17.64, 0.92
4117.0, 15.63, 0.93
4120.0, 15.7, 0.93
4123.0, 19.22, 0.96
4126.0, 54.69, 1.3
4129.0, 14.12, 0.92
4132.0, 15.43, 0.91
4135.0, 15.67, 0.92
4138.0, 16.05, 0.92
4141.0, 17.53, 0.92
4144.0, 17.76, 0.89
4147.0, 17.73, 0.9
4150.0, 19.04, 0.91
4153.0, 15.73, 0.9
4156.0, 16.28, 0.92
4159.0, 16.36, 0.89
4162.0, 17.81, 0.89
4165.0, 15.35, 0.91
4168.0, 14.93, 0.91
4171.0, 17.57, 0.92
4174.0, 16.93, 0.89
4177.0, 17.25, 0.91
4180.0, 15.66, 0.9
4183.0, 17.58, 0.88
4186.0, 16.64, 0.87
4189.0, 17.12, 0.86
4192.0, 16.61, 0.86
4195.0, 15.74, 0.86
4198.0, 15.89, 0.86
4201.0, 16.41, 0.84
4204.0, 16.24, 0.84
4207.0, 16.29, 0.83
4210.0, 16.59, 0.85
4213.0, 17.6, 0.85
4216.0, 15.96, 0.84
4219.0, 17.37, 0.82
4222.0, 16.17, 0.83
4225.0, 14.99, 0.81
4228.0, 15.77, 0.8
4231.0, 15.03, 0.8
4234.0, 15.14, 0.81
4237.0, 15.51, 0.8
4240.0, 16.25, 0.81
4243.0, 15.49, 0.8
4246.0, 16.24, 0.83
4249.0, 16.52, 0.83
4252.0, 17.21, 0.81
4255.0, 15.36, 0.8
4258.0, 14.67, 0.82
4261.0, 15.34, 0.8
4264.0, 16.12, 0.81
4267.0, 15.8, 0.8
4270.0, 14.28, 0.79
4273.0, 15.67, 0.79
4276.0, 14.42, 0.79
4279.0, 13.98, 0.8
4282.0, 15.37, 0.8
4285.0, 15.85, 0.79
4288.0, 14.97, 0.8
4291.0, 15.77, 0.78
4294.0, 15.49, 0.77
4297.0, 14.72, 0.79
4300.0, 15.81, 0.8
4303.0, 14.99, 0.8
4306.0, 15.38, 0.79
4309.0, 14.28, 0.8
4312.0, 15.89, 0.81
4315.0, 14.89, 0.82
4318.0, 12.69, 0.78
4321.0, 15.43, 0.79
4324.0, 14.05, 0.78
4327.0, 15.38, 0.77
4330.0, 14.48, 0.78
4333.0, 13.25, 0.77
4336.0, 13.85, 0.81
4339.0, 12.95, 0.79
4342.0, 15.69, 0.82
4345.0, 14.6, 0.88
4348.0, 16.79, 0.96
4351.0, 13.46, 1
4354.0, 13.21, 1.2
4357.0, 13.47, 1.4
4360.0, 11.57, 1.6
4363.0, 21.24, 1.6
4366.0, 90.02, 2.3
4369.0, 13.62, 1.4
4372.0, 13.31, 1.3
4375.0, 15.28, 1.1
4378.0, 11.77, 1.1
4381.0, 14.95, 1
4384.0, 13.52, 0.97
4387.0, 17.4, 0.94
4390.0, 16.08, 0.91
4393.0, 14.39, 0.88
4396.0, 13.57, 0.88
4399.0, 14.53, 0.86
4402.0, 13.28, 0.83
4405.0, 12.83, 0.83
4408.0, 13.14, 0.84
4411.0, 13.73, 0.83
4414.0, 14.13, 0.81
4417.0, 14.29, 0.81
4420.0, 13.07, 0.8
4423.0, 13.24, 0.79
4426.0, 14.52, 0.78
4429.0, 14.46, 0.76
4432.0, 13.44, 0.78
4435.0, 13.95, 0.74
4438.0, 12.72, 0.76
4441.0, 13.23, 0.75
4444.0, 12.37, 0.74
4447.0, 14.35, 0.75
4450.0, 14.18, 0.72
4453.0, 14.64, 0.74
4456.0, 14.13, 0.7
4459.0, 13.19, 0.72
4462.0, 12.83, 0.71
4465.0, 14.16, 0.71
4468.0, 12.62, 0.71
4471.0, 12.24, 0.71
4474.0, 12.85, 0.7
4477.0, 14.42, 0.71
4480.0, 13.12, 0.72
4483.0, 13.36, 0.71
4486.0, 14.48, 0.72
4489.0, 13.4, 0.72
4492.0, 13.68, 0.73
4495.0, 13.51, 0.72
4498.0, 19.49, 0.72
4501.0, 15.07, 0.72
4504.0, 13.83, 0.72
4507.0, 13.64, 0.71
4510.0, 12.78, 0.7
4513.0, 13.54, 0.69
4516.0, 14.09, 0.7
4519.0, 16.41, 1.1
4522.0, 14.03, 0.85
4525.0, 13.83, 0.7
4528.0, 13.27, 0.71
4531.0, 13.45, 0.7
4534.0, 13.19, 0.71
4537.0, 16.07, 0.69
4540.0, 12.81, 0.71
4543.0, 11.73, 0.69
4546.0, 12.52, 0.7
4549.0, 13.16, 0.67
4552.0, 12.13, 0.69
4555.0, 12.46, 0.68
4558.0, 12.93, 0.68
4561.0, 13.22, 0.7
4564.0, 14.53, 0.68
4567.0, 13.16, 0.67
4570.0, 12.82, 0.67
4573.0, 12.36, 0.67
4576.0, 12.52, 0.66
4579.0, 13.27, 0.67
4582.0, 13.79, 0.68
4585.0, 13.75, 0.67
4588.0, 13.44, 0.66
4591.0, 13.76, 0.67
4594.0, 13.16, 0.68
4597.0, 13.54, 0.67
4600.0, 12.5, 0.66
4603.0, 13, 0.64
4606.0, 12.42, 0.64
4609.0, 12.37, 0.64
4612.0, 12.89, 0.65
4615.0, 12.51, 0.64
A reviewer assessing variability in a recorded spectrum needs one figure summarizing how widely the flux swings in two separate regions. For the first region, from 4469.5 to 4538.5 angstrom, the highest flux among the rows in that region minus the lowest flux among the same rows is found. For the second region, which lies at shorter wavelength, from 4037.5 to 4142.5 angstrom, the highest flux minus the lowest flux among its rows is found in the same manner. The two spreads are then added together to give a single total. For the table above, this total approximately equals 48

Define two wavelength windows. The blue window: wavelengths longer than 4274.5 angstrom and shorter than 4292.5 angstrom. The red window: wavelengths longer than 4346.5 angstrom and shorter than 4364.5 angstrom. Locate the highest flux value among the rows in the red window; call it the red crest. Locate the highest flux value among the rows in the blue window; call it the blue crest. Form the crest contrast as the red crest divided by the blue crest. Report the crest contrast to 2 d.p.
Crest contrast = 1.34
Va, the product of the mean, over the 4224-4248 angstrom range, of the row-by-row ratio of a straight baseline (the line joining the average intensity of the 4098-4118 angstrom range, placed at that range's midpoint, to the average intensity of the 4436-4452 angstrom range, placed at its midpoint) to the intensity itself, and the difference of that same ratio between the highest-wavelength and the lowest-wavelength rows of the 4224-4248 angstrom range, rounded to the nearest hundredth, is -0.10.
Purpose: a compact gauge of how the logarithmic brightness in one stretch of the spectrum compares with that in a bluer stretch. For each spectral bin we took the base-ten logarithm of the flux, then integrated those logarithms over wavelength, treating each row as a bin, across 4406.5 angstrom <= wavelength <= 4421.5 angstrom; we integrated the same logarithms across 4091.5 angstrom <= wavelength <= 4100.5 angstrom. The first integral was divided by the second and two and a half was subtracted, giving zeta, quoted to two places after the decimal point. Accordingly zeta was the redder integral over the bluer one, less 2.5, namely -1.02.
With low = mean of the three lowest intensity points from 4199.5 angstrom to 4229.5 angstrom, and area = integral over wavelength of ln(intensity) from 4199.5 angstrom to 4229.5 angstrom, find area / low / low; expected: 0.35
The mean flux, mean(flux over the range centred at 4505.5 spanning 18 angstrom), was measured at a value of 14.7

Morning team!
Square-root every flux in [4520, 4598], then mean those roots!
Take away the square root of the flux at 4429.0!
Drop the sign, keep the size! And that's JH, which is 0.16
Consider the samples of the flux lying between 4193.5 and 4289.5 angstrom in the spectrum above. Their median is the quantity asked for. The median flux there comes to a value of 15.8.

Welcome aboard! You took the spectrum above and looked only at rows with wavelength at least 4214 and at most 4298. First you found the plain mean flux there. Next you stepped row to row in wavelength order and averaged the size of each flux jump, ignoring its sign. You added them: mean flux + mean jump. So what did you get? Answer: 16.4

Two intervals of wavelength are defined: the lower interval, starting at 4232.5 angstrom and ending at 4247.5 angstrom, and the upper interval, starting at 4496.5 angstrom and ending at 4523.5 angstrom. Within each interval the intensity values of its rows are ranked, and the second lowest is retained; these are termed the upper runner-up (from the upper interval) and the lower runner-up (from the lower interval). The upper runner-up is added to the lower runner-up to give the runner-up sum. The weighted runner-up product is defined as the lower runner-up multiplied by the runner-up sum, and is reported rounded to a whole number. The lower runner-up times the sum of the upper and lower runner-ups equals 450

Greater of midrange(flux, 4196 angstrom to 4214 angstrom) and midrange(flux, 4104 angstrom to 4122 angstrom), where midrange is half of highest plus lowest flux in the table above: 16.8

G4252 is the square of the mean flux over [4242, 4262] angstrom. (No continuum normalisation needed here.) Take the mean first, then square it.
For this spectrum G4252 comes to 251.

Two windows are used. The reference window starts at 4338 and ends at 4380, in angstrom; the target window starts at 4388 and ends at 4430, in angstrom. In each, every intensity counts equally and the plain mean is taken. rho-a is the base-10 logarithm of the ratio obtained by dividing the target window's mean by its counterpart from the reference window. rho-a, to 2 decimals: -0.15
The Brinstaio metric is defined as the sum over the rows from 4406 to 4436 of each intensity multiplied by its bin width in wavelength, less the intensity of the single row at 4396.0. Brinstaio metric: 400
